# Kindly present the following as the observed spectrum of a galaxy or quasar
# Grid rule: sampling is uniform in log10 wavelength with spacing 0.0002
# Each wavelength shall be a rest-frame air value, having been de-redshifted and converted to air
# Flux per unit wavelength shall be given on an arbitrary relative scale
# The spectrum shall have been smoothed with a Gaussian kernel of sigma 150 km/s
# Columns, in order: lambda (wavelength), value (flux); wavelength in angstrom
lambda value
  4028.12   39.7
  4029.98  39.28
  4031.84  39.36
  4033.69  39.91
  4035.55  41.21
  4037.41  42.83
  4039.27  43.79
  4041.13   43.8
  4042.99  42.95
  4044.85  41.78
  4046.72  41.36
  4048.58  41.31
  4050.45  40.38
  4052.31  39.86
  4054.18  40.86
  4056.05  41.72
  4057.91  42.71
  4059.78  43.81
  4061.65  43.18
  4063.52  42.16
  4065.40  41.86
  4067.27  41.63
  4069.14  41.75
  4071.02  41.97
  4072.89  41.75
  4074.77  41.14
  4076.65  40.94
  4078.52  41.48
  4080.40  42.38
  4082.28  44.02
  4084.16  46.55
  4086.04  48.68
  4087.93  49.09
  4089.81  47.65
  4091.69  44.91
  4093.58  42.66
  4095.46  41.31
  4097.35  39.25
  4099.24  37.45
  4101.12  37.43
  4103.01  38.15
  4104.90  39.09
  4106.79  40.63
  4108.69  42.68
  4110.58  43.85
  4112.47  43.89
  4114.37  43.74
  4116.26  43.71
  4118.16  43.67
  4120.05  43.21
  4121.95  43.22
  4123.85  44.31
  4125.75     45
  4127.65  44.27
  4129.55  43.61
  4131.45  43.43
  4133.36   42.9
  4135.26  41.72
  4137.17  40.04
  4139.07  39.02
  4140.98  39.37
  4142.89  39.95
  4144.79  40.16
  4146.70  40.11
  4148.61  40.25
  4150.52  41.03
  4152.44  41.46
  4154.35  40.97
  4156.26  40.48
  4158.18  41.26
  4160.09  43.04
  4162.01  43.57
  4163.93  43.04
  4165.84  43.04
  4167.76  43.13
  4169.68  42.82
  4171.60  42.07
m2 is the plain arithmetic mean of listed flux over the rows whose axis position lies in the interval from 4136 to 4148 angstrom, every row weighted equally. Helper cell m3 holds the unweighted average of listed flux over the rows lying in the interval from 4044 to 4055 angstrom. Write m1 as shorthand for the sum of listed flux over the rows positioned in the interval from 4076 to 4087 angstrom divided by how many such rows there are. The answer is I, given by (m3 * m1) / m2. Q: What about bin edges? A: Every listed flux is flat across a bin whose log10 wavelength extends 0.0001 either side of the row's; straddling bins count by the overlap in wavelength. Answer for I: 45.3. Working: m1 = 44.0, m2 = 39.8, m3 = 41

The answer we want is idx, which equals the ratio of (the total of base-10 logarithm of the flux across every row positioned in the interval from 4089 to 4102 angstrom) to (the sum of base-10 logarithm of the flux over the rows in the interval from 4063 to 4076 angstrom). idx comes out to 0.998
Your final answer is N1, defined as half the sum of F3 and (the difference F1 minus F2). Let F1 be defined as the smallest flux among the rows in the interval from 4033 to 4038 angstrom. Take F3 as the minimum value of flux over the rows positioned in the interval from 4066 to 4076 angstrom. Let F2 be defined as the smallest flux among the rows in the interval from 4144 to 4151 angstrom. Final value 20.5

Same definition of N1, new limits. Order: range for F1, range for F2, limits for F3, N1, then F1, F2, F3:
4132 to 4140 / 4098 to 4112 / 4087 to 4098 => 20.4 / 39.02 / 37.43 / 39.25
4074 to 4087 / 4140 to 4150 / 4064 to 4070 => 21.6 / 40.94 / 39.37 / 41.63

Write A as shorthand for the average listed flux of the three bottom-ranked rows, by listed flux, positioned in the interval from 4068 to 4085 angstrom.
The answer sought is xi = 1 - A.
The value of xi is -40.2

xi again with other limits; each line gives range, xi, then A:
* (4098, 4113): -36.7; 37.7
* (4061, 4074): -40.7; 41.7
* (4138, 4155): -38.4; 39.4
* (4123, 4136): -41.7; 42.7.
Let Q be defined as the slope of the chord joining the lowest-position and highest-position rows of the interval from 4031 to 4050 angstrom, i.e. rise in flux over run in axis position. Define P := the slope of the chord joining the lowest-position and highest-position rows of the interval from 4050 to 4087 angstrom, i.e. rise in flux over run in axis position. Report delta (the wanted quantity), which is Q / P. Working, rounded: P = 0.23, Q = 0.12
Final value 0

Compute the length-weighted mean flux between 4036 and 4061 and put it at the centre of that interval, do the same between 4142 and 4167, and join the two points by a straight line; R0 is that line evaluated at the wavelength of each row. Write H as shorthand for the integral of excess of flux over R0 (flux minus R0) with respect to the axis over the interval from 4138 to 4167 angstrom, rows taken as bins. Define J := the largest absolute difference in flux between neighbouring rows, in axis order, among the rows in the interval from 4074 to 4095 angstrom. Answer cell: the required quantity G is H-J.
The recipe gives -12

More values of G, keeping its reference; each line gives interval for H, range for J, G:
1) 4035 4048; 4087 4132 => 3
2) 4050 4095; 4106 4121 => 48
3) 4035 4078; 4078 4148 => -7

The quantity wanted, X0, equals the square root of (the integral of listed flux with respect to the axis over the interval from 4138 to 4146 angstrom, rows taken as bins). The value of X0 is 17.8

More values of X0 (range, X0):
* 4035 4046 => 21.7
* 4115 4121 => 16.2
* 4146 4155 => 19.2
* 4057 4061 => 13.2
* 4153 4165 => 22.5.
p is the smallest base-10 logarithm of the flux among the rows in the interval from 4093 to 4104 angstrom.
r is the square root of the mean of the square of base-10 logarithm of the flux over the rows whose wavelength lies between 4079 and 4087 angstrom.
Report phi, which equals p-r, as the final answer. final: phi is -0.08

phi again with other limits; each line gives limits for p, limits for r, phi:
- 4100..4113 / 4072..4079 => -0.04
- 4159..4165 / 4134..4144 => 0.03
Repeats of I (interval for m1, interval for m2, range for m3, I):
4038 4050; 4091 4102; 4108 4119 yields 45.7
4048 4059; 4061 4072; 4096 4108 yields 37.8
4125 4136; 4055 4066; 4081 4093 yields 47.8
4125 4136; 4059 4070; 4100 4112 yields 41.3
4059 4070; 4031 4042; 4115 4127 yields 44.5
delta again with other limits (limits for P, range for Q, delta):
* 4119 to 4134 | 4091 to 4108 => 12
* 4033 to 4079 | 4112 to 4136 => -3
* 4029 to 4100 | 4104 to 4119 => -13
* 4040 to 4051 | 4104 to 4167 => 0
